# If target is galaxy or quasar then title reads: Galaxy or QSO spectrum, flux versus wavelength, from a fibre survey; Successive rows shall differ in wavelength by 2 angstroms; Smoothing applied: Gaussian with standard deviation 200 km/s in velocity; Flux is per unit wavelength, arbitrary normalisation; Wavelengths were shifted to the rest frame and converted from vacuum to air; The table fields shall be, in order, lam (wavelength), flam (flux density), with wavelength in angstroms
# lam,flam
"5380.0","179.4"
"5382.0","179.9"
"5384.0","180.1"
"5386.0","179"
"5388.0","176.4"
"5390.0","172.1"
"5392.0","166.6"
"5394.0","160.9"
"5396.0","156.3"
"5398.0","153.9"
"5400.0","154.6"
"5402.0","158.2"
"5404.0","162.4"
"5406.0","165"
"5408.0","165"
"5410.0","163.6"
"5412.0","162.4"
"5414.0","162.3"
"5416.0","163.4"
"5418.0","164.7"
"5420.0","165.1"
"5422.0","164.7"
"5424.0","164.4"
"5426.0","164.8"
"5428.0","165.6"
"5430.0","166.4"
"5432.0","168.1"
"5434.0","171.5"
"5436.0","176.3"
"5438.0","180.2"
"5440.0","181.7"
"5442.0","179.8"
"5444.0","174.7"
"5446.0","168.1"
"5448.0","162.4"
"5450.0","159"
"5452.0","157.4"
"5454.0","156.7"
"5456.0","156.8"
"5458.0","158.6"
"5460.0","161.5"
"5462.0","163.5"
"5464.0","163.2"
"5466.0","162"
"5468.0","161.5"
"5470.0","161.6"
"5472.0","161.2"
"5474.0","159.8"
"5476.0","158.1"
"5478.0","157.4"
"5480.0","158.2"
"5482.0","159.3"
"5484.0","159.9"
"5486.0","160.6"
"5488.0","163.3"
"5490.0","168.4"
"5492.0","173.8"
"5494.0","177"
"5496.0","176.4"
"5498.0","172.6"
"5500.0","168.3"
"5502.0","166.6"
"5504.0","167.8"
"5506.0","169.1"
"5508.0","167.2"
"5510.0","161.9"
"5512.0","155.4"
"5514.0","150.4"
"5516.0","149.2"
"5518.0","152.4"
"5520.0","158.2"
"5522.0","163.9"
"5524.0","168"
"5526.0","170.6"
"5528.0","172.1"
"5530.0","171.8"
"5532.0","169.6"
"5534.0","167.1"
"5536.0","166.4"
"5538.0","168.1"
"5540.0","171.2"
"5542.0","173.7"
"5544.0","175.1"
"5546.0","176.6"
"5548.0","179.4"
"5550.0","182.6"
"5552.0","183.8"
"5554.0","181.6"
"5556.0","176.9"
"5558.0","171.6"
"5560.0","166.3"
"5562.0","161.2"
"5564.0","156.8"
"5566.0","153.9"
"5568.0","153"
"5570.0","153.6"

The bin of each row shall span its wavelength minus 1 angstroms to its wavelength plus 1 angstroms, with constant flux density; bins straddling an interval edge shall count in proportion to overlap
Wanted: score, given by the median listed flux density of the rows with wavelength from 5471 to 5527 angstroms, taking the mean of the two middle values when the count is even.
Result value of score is 163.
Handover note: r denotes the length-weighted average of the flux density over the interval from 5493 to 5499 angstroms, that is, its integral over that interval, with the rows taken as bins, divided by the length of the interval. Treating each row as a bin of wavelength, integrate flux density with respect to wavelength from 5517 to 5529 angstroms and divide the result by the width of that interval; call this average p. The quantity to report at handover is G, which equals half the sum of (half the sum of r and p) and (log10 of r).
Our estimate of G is 86.0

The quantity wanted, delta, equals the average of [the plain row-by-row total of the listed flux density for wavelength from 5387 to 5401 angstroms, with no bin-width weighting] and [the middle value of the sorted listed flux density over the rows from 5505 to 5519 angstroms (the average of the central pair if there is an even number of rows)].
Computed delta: 648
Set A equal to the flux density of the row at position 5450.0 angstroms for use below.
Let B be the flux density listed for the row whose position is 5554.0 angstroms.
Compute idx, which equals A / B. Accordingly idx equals 0.88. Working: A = 159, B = 181.6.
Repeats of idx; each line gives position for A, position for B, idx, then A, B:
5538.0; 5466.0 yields 1.04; 168.1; 162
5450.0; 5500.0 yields 0.94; 159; 168.3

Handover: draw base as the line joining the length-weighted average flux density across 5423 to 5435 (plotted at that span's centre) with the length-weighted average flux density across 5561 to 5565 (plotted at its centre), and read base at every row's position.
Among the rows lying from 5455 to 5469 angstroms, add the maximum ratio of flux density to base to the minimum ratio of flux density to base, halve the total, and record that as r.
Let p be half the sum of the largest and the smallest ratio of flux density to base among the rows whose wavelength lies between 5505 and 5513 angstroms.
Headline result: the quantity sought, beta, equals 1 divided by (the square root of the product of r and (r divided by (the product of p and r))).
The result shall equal 1.02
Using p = 1.00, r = 0.97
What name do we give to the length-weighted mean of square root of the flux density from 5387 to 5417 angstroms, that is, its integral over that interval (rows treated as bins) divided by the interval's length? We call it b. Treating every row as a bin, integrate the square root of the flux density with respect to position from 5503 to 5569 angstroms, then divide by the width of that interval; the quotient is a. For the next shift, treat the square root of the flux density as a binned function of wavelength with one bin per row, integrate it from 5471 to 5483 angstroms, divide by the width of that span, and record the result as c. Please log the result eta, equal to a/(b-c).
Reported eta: 86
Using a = 12.92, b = 12.76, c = 12.6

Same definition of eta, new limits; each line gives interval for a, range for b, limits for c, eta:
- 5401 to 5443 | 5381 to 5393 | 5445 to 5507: 28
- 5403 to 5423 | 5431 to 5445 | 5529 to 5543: 53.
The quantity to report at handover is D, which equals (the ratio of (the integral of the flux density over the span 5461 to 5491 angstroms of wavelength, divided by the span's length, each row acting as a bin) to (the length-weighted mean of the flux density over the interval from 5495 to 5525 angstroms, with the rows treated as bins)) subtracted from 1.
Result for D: 0.012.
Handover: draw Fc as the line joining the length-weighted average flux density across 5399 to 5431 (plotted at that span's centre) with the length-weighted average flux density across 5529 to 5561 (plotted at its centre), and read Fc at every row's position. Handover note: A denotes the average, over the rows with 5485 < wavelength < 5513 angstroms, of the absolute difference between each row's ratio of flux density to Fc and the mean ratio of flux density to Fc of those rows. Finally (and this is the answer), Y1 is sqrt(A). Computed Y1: 0.17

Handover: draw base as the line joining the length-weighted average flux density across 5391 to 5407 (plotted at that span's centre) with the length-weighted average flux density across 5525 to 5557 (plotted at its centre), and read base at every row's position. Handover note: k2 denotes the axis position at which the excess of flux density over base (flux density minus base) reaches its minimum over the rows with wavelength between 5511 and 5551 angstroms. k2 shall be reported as 5516.0 angstroms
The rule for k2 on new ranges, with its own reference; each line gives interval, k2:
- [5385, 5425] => 5398.0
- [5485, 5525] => 5516.0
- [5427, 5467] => 5456.0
